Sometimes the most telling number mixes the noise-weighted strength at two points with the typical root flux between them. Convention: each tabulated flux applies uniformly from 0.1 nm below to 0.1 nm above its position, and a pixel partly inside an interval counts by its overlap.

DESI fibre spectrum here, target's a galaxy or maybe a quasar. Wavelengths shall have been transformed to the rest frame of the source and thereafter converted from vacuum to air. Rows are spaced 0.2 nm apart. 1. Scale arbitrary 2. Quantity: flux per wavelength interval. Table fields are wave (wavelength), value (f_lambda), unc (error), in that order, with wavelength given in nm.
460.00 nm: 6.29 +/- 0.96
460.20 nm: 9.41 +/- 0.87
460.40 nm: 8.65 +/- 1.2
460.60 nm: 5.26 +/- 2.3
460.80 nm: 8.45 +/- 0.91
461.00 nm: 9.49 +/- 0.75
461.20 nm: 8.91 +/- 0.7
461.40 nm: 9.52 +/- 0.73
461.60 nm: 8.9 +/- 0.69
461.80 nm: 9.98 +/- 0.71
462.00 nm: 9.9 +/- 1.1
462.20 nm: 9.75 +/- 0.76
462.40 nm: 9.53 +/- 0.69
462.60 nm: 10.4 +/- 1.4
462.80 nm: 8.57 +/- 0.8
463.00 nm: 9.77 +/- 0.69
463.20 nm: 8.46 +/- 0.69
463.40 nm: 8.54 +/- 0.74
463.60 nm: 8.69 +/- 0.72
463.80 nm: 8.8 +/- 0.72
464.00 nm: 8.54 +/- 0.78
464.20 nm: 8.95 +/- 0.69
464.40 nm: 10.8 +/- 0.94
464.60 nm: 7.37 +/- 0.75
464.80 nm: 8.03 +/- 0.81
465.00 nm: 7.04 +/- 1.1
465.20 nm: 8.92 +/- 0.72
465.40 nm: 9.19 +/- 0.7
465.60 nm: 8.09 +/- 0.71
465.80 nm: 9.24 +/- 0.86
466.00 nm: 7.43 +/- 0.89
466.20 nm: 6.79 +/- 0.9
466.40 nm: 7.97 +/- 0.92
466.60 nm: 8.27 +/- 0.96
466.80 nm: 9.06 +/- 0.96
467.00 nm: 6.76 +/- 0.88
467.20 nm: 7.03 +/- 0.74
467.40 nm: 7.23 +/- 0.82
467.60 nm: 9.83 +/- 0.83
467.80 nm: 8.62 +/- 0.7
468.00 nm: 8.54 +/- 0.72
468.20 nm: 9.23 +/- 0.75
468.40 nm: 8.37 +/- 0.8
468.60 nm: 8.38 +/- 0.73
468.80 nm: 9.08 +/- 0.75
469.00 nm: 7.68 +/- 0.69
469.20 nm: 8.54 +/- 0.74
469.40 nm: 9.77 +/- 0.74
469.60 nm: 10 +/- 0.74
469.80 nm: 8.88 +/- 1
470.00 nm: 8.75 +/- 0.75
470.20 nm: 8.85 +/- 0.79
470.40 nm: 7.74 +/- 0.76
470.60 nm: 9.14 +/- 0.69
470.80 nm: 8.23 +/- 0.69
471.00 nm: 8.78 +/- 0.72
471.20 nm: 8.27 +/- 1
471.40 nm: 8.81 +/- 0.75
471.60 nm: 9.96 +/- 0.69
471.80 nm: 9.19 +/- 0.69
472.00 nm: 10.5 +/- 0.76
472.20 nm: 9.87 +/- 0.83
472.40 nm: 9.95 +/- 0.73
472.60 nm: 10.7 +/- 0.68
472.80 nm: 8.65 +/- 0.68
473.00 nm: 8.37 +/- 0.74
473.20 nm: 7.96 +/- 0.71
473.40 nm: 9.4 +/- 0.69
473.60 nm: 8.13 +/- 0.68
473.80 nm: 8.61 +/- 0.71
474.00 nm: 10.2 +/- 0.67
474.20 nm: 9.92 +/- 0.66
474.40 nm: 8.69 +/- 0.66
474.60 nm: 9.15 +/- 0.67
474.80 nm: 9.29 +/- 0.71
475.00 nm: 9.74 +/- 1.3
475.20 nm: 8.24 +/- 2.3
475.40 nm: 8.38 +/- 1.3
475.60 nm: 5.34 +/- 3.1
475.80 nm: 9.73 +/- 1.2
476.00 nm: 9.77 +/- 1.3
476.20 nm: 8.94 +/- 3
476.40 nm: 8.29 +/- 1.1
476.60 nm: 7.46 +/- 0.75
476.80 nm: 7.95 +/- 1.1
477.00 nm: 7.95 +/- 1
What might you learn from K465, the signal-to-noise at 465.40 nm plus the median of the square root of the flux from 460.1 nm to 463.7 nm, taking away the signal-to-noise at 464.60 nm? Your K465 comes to 6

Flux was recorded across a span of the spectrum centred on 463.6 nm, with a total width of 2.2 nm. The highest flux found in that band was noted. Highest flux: 10.8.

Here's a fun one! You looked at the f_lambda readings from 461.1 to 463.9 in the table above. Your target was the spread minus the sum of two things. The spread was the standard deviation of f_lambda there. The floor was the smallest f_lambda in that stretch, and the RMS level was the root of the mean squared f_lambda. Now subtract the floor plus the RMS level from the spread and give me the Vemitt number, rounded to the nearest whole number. -17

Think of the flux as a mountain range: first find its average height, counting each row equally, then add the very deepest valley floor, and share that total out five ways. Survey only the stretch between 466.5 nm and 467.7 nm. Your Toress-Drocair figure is 2.96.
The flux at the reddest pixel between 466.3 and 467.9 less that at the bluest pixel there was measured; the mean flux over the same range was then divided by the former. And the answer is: 12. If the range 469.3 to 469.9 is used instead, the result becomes -11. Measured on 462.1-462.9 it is -8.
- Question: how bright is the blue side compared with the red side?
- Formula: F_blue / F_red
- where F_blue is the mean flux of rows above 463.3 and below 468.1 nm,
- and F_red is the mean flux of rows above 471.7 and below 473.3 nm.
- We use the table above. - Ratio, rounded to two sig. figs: 0.89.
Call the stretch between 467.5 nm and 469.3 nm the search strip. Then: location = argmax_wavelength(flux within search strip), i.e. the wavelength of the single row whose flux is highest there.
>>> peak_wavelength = 467.60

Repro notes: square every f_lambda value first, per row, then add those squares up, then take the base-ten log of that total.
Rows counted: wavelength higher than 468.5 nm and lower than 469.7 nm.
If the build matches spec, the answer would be 2.68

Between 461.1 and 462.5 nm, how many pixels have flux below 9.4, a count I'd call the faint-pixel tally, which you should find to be 2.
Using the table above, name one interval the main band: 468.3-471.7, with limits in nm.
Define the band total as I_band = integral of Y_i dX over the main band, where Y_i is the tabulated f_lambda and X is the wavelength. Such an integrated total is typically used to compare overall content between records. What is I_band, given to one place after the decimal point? 29.8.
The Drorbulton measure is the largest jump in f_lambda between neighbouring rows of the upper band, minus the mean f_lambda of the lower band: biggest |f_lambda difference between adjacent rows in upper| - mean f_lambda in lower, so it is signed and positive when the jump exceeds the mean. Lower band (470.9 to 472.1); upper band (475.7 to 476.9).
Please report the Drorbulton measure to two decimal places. -8.42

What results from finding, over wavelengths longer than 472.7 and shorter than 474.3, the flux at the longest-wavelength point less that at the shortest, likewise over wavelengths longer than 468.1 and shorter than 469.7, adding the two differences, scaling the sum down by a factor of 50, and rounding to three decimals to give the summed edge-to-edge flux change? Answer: 0.041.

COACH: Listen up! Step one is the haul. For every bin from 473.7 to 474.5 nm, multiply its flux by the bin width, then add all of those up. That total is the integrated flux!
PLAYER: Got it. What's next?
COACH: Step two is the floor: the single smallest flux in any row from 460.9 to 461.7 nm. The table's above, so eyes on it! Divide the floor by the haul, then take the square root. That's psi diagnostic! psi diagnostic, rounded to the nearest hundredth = 1.09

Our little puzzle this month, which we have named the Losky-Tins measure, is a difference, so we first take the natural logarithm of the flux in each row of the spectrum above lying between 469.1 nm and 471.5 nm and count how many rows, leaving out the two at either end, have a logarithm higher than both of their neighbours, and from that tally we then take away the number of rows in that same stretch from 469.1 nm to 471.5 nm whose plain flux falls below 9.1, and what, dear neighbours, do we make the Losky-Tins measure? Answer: -5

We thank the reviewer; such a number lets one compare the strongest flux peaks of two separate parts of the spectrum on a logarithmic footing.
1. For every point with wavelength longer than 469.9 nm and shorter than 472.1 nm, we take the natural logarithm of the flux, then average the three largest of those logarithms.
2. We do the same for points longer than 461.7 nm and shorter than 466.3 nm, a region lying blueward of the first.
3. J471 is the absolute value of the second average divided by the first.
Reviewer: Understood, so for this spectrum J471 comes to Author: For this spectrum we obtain 1.02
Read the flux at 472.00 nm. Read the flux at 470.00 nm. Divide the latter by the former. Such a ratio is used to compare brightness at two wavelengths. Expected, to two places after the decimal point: 0.83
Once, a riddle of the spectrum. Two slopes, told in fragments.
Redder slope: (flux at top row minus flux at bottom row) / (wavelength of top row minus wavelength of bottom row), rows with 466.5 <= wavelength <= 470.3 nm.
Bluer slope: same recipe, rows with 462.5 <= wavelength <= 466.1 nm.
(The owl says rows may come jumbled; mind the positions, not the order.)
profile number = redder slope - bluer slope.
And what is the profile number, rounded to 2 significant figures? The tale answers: 1.0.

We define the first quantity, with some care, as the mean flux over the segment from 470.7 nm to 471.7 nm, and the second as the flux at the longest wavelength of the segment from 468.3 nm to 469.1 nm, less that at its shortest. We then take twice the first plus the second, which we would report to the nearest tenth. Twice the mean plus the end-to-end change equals 16.9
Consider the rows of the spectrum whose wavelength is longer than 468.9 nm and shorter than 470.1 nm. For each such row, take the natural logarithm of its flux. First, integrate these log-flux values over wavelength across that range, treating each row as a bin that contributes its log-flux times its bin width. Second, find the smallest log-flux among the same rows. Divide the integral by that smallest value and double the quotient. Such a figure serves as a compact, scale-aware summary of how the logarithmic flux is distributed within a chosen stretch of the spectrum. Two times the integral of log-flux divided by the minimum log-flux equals 2.6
